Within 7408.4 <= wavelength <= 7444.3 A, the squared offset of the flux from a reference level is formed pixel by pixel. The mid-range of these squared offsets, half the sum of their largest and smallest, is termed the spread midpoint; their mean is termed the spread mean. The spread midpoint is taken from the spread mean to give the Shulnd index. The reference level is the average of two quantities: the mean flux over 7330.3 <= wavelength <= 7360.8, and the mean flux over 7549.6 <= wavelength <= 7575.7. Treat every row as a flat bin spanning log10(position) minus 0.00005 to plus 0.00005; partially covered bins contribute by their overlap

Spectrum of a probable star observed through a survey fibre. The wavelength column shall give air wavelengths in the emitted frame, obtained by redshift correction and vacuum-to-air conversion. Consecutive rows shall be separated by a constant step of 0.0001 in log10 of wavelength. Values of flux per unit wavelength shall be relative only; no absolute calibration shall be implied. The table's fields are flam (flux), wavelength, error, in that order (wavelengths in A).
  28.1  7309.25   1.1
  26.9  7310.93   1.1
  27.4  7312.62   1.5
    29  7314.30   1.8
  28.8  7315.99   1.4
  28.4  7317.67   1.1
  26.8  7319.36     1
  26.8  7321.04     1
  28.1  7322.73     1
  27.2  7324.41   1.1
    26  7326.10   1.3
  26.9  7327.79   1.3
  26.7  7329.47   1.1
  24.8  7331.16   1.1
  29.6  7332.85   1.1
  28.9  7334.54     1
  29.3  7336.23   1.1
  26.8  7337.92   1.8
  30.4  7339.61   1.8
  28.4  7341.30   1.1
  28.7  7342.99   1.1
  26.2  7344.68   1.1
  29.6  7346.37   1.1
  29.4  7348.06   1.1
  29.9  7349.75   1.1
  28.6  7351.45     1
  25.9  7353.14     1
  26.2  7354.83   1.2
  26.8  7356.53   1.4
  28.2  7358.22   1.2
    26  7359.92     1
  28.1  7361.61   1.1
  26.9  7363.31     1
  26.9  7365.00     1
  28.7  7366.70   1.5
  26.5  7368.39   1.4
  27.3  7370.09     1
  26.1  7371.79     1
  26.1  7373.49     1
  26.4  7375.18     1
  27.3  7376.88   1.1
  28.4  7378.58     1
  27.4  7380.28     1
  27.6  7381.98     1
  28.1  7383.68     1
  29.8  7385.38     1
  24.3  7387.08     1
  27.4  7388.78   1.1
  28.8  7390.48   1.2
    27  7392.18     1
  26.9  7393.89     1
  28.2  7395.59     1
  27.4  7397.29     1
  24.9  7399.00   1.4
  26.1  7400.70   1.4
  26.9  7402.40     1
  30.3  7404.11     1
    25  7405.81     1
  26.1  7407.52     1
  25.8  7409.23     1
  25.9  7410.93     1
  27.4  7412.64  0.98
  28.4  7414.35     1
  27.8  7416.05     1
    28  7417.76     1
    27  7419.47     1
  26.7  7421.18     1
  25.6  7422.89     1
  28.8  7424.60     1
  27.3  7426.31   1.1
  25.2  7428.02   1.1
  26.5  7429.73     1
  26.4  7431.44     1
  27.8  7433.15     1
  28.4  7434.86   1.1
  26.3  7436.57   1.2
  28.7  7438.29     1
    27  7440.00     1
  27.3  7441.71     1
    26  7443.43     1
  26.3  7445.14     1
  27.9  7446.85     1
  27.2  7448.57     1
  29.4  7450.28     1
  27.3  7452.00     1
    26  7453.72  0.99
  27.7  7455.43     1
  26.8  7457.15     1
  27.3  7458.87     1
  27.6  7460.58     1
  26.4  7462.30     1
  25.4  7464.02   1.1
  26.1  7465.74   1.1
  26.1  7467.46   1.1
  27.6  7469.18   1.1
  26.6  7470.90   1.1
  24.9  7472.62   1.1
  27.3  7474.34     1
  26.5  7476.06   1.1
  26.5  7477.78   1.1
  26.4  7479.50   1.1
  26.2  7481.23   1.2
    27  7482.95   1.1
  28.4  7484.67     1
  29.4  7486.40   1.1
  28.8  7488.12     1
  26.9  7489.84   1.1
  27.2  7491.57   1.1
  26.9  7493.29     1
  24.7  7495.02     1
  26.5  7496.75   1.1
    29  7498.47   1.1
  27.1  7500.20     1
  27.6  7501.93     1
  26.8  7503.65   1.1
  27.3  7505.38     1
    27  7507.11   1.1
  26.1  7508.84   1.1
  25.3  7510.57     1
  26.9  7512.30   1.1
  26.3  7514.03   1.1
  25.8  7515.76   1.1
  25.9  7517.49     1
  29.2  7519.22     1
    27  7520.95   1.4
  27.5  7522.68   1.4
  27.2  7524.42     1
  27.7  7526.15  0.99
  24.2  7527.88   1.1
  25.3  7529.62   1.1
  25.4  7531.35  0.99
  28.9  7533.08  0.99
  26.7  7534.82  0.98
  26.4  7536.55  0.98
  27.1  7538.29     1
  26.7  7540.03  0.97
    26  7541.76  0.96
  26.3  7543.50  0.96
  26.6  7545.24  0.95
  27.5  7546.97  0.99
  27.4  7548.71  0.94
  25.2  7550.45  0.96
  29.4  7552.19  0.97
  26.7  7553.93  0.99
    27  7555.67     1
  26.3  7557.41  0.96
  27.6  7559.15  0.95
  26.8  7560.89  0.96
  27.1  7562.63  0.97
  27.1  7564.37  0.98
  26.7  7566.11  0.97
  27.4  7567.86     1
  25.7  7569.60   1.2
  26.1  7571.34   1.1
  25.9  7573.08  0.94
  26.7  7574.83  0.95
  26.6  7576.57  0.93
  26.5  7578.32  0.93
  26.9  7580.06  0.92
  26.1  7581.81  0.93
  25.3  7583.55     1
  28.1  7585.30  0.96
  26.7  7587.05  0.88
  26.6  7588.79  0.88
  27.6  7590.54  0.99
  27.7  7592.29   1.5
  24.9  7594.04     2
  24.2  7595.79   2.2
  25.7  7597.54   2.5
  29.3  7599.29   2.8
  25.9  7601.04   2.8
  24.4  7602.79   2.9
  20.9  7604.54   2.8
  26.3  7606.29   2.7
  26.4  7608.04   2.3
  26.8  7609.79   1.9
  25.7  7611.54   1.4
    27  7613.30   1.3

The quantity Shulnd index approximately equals -1.20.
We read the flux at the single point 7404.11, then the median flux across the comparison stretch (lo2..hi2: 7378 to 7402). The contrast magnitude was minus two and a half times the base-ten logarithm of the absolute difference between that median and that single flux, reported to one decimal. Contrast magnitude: -1.2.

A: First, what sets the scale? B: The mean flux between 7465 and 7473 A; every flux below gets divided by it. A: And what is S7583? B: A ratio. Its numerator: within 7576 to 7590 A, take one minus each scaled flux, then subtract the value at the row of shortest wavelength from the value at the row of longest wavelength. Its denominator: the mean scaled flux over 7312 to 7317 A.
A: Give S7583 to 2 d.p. 0.00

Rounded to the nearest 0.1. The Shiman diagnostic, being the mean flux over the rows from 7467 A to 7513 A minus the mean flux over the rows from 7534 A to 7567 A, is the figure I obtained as 0.1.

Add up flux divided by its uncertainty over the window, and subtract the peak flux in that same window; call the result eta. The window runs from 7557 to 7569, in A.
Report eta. 167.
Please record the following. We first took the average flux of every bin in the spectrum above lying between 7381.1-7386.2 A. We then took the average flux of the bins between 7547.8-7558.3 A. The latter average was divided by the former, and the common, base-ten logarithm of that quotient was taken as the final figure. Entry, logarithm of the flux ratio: -0.023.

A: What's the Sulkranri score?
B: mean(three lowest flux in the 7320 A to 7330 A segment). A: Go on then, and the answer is 26.5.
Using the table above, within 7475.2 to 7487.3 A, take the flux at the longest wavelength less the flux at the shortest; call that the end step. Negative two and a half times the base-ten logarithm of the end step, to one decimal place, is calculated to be -1.2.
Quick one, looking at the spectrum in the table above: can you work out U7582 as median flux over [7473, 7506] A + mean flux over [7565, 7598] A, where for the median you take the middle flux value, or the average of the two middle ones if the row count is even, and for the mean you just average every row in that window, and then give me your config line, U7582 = 53.4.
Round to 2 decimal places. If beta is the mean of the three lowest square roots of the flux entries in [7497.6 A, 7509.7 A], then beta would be 5.16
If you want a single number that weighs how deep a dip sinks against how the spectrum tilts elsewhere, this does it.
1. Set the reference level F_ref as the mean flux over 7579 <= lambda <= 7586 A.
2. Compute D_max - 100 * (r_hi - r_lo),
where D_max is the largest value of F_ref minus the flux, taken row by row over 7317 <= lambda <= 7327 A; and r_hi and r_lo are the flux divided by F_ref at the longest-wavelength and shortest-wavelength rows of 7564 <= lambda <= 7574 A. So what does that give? 5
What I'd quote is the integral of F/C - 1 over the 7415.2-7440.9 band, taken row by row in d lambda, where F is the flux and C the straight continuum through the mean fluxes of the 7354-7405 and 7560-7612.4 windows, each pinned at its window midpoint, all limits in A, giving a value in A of 0.15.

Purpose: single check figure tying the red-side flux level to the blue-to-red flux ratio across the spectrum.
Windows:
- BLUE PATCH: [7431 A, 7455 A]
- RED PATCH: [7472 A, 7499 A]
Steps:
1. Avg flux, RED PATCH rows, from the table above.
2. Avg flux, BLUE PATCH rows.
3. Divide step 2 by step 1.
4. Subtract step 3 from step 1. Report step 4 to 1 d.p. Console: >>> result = 26.0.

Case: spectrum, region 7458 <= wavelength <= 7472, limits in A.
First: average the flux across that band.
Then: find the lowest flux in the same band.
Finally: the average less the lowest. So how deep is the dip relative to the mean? 1.2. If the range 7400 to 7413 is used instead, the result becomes 1.7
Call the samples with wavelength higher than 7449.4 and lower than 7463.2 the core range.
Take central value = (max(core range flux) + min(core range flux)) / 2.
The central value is 27.7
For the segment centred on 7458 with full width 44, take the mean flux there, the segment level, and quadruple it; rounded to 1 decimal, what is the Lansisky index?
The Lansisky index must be 107.5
